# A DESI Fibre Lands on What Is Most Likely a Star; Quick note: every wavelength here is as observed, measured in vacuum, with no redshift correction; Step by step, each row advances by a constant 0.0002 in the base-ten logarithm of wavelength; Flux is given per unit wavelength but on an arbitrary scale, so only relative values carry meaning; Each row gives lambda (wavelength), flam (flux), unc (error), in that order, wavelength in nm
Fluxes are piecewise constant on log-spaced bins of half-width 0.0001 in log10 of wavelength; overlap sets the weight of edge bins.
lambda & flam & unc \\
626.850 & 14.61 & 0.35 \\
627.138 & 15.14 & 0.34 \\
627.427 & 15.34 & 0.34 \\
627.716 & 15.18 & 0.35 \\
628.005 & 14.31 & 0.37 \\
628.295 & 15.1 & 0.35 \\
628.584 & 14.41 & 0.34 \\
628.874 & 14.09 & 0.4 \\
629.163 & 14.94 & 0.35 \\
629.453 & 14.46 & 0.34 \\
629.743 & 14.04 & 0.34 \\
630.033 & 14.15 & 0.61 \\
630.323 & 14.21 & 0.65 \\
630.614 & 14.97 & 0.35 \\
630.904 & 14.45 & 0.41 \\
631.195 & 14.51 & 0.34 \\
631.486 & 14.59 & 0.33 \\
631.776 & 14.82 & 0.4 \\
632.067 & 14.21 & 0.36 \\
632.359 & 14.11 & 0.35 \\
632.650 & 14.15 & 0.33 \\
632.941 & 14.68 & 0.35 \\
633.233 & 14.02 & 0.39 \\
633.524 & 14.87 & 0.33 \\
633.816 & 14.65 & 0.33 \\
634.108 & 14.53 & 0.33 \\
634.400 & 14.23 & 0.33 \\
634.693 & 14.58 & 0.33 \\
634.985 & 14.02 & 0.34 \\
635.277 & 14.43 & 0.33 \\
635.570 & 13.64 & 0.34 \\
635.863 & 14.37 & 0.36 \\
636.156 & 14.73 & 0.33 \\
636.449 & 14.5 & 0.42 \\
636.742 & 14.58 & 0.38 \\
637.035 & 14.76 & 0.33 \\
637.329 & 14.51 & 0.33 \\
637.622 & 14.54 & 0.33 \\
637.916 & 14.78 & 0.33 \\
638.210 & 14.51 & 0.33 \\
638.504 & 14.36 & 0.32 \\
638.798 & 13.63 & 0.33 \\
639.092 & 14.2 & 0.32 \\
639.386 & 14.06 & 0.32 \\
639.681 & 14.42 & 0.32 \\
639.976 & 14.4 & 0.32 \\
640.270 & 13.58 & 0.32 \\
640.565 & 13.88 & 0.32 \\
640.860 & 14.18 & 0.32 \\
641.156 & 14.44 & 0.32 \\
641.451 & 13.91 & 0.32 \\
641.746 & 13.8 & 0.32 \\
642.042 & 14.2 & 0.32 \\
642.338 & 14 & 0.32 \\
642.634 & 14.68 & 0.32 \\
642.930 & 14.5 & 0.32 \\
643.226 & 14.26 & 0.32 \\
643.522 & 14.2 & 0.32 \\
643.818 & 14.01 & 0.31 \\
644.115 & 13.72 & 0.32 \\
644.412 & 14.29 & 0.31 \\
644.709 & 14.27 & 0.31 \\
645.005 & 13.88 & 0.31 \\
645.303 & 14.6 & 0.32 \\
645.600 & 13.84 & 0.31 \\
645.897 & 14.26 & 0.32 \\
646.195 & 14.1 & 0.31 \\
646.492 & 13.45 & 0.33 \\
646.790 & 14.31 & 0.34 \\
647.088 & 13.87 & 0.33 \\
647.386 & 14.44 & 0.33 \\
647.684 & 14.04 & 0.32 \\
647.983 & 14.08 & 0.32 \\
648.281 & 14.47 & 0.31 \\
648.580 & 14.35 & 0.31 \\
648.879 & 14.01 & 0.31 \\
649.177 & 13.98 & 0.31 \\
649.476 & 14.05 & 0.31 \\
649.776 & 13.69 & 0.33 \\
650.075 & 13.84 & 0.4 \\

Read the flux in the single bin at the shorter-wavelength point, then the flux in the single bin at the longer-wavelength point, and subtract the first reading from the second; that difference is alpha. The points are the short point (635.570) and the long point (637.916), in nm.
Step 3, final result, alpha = 1.1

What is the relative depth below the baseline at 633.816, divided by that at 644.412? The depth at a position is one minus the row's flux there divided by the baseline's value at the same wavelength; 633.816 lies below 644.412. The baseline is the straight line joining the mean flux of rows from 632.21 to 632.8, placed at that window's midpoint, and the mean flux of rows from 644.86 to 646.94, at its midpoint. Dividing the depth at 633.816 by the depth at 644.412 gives 2.4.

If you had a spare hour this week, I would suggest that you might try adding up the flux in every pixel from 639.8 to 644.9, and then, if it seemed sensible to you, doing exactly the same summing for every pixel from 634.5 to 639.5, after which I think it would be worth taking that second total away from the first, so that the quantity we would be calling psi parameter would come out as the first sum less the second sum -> -3.88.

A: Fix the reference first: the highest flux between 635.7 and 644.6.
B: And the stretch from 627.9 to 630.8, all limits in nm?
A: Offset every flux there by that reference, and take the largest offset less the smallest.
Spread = 1.1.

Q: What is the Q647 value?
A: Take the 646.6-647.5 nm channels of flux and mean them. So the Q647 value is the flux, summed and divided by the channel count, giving 14.2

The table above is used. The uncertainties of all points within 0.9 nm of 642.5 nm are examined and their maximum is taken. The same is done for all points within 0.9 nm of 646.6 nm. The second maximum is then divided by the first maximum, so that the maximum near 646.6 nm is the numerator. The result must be 1.1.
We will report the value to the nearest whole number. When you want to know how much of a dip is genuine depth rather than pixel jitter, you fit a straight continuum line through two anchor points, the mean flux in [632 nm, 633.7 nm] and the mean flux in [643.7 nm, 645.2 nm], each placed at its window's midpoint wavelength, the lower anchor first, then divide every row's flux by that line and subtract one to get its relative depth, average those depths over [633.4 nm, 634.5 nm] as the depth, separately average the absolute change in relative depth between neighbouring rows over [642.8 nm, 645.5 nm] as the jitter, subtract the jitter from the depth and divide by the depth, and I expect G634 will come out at 0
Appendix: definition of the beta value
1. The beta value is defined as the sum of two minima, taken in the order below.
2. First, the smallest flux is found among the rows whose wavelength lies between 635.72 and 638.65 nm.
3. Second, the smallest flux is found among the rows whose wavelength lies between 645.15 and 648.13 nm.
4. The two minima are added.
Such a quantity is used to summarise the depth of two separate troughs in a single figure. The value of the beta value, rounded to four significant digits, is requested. 27.81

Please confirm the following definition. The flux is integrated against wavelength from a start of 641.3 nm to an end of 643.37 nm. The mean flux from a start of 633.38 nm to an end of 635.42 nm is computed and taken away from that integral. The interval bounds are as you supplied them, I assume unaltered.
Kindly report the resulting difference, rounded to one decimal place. 14.9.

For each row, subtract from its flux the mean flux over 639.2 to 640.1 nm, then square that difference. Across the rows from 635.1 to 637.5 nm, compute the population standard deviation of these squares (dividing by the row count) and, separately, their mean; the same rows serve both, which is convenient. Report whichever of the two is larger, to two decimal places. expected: 0.13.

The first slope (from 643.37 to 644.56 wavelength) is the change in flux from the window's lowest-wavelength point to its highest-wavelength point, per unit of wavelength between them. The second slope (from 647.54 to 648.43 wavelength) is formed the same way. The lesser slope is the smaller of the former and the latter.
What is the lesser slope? 0.1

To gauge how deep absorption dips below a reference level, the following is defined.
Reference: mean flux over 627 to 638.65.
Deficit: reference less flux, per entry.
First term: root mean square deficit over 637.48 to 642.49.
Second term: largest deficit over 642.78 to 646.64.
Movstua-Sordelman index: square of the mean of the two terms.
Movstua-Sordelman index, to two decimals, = 0.59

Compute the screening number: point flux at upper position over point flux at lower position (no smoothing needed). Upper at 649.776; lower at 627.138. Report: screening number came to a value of 0.90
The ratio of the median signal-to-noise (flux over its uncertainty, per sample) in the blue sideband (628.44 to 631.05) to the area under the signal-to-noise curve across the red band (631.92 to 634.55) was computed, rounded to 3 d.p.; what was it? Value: 0.375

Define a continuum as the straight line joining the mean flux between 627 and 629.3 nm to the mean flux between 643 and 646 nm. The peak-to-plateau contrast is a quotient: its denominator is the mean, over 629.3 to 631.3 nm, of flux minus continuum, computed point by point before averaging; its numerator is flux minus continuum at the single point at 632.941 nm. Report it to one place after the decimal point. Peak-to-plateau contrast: -0.2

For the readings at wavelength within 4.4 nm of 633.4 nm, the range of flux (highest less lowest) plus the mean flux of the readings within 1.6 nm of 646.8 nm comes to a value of 15.5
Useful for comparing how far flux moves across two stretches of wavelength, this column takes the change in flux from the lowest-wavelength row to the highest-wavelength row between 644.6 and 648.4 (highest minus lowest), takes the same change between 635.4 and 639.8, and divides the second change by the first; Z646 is 3.9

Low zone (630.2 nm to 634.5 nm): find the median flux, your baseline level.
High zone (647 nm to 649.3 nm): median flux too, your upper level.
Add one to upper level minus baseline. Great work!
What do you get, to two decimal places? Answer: 0.55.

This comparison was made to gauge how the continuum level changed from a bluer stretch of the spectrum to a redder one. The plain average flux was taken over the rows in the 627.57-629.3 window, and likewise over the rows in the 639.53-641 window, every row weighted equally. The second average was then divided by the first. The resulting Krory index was 0.96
